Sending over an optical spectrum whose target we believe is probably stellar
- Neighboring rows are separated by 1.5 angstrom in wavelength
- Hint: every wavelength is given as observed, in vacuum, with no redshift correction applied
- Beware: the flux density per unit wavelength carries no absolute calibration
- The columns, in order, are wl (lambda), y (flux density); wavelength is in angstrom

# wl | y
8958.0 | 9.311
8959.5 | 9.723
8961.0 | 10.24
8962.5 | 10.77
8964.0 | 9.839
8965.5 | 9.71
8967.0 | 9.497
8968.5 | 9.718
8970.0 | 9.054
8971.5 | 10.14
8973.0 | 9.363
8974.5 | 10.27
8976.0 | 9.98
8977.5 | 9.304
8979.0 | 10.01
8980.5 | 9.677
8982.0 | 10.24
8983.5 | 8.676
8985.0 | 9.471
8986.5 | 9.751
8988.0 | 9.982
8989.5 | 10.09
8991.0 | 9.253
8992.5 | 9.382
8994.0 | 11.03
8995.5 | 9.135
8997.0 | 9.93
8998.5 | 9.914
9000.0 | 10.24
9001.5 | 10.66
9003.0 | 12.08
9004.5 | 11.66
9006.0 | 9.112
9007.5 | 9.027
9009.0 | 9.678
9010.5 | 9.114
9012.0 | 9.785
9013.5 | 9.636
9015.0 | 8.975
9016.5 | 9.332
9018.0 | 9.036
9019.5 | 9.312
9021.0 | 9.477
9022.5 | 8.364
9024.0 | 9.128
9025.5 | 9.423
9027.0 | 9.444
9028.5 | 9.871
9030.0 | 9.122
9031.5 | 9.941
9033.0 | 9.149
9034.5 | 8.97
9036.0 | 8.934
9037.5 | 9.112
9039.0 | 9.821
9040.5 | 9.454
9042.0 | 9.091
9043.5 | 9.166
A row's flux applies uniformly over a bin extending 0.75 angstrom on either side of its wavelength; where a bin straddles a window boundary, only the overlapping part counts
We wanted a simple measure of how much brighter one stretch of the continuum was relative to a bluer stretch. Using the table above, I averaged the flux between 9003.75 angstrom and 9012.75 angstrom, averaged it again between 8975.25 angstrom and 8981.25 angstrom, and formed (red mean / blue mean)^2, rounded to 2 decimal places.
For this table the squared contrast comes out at 1.00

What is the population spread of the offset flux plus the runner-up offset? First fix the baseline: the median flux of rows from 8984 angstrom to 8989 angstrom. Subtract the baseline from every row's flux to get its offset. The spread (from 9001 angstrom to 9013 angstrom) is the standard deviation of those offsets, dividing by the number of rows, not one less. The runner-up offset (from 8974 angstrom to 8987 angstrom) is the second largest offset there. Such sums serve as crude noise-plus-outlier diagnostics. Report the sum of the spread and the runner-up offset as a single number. 1.6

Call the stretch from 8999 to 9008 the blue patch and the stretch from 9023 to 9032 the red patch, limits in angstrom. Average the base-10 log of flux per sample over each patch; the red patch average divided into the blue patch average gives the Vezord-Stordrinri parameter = 1.04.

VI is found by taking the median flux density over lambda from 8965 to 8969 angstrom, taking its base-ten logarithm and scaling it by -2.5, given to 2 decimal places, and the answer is -2.47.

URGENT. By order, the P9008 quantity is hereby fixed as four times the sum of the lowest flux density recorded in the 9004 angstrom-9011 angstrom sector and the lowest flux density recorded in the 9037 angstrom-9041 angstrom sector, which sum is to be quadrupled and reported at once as 72.6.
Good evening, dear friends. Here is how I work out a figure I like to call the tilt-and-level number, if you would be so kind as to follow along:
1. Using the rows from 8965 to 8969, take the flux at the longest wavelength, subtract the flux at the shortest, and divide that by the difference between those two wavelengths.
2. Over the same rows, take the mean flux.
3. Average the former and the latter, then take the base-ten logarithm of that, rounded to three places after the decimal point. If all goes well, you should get 0.683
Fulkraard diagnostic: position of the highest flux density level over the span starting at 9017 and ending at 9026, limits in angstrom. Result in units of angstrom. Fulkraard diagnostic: 9021.0 angstrom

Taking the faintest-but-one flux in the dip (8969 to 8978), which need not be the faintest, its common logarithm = 0.97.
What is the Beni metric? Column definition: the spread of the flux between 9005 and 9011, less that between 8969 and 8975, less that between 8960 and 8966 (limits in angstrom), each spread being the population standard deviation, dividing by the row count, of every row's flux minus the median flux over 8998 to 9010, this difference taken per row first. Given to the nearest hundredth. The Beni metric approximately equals -0.67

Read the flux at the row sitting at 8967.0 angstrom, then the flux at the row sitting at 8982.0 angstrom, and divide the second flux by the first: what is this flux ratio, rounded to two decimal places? 1.08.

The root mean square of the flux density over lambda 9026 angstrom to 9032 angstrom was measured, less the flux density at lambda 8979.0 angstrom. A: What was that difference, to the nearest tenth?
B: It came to -0.4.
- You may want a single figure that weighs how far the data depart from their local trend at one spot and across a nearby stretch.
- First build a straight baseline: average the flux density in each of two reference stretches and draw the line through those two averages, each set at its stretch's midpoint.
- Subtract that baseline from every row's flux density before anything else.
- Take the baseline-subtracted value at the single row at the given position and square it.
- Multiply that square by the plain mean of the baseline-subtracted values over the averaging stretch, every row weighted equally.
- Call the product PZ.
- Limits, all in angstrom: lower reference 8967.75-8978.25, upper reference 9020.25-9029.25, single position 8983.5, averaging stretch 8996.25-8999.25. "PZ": 0.37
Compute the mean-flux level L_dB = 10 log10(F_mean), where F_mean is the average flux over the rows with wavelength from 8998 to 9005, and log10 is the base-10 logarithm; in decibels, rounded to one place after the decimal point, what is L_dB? 10.4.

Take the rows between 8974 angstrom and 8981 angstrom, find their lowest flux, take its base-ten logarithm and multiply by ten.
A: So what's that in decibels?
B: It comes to 9.69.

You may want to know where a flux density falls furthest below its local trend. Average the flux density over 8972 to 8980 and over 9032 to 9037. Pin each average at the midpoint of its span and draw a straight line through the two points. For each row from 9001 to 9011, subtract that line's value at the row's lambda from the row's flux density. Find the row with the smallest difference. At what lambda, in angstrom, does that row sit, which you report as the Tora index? 9007.5 angstrom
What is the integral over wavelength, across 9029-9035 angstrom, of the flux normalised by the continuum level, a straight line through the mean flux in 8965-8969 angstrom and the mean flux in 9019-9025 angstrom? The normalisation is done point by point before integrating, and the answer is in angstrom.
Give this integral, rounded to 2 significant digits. 6.2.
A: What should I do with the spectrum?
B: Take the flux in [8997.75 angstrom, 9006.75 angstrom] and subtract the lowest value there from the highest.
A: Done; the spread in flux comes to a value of 3.0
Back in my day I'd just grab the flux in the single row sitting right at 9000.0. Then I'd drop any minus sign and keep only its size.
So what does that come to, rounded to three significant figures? 10.2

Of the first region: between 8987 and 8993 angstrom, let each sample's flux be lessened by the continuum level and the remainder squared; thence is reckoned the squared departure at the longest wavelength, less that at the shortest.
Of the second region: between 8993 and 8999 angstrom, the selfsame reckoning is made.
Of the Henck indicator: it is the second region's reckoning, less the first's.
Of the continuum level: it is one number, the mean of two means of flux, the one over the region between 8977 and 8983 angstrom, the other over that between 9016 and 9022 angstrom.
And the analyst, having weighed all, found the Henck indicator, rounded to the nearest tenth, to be -1.9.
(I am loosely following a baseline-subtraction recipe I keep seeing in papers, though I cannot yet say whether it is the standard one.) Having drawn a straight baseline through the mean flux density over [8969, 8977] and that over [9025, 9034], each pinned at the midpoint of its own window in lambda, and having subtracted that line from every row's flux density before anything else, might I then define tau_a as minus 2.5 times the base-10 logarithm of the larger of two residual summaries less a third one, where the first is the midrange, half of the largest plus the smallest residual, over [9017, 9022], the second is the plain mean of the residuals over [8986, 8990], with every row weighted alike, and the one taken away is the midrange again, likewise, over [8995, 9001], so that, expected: 1.7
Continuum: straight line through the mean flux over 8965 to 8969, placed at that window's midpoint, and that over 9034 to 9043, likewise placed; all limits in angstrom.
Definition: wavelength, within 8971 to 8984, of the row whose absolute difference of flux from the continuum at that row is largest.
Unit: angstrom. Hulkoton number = 8983.5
